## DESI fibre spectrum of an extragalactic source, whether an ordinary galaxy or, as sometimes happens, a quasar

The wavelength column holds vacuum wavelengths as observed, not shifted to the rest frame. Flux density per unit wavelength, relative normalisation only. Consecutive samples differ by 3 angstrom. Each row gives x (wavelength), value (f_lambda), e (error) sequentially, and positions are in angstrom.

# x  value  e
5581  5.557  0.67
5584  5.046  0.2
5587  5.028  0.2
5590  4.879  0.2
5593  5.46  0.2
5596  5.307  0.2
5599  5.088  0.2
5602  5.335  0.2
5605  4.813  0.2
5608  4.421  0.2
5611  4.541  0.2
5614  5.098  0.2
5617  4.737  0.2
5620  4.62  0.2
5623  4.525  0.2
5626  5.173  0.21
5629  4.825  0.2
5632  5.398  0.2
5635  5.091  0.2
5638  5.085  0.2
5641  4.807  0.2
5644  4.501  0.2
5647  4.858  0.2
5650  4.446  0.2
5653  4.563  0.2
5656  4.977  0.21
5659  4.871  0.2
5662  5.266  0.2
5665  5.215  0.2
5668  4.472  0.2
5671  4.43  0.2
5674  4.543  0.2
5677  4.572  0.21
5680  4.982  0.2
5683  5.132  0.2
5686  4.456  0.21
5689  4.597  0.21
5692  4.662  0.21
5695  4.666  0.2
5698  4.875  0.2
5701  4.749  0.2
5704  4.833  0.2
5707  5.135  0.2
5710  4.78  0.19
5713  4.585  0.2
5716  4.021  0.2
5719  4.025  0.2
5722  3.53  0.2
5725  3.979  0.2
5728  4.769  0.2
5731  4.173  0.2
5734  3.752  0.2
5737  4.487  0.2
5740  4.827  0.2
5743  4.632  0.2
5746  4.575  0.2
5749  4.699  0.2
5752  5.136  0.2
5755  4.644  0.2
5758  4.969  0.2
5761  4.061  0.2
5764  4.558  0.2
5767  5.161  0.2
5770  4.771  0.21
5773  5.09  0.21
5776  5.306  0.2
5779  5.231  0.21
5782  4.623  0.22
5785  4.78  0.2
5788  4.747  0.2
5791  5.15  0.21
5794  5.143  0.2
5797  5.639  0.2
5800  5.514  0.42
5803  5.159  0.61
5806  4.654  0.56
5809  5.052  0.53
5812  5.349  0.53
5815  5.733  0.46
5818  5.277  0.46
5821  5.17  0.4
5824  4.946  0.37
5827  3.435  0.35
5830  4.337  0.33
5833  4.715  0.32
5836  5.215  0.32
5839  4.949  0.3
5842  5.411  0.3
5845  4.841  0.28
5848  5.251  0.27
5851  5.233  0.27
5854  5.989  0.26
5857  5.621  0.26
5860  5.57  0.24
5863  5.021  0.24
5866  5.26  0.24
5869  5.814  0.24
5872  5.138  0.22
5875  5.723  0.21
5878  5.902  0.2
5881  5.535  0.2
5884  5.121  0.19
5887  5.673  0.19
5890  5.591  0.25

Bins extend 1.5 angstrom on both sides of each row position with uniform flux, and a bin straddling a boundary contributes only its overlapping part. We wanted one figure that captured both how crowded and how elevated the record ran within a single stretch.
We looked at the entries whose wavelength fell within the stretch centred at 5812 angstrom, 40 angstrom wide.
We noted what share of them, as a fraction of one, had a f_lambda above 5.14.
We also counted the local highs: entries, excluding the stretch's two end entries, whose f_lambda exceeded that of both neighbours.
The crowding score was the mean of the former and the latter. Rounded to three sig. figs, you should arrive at 1.31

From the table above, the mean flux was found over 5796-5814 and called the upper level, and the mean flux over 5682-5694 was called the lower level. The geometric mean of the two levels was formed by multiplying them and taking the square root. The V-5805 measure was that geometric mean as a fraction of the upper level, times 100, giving 95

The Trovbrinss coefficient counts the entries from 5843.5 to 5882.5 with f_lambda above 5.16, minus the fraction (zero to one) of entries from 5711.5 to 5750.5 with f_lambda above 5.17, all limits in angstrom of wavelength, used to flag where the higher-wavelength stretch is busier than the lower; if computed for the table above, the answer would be 10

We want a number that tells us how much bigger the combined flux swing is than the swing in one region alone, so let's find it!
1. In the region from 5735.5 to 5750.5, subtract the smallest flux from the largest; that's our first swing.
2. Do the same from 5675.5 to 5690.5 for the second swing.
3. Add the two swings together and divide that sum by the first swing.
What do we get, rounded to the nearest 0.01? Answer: 2.99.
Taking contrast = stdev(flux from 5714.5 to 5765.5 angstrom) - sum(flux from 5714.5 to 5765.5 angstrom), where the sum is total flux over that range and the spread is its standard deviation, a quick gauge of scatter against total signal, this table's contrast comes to -74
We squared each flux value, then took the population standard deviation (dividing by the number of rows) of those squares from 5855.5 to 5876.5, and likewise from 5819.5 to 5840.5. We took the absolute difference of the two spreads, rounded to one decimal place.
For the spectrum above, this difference 1.9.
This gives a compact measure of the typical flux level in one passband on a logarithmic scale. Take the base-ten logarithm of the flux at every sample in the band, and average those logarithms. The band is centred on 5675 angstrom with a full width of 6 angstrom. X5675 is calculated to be 0.66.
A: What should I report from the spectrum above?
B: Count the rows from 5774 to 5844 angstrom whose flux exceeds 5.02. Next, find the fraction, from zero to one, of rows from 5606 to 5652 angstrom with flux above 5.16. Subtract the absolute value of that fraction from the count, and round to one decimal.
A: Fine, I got 13.9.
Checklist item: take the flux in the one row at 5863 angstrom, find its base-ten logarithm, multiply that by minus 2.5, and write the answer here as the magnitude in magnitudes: -1.75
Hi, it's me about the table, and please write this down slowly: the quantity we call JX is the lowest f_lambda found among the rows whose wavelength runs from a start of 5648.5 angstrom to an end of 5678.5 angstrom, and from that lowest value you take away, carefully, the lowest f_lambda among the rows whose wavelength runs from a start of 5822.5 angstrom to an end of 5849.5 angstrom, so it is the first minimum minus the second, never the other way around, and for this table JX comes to 1.0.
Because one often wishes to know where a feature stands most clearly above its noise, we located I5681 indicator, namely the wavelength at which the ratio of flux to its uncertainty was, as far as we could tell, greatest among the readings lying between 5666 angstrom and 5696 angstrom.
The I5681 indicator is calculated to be 5683 angstrom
